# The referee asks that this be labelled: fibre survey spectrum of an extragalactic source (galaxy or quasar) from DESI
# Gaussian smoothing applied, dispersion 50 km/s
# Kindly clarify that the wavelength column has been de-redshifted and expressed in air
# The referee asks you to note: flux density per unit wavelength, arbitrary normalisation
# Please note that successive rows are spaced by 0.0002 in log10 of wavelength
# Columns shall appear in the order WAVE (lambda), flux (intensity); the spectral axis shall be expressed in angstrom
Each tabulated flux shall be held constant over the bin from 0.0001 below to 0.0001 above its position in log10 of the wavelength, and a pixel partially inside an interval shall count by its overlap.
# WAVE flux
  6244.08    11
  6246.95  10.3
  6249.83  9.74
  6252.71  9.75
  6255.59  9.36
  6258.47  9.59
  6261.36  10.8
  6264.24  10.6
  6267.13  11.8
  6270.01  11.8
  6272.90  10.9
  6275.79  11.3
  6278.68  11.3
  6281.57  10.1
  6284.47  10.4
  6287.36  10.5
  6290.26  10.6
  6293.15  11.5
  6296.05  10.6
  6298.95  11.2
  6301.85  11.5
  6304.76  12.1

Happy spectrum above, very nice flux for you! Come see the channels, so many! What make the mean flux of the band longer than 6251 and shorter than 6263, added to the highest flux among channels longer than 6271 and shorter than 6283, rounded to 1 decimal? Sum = 21.2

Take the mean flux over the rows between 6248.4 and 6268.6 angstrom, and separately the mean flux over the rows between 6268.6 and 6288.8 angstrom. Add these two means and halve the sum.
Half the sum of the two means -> 10.6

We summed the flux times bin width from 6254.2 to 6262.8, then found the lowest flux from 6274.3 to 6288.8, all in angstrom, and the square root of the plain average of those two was 6.9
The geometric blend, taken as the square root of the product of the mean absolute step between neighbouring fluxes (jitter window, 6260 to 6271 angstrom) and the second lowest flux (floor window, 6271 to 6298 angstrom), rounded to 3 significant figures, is 2.20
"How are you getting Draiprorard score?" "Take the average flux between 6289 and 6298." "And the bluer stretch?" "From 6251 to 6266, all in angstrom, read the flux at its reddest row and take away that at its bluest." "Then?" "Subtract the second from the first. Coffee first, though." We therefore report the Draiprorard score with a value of 10.1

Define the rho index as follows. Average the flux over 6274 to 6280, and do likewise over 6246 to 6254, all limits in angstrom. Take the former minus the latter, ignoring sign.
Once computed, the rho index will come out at 1.4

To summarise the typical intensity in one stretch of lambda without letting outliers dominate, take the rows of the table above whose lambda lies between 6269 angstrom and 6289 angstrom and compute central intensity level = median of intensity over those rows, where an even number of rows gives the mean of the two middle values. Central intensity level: 10.9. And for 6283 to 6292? 10.5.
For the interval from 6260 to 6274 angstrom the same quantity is 10.9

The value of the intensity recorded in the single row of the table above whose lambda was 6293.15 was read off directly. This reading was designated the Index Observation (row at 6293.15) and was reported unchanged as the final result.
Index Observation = 11.5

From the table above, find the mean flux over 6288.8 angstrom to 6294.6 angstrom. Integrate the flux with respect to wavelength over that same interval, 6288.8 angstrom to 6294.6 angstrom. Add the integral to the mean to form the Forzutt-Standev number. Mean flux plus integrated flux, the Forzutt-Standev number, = 75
